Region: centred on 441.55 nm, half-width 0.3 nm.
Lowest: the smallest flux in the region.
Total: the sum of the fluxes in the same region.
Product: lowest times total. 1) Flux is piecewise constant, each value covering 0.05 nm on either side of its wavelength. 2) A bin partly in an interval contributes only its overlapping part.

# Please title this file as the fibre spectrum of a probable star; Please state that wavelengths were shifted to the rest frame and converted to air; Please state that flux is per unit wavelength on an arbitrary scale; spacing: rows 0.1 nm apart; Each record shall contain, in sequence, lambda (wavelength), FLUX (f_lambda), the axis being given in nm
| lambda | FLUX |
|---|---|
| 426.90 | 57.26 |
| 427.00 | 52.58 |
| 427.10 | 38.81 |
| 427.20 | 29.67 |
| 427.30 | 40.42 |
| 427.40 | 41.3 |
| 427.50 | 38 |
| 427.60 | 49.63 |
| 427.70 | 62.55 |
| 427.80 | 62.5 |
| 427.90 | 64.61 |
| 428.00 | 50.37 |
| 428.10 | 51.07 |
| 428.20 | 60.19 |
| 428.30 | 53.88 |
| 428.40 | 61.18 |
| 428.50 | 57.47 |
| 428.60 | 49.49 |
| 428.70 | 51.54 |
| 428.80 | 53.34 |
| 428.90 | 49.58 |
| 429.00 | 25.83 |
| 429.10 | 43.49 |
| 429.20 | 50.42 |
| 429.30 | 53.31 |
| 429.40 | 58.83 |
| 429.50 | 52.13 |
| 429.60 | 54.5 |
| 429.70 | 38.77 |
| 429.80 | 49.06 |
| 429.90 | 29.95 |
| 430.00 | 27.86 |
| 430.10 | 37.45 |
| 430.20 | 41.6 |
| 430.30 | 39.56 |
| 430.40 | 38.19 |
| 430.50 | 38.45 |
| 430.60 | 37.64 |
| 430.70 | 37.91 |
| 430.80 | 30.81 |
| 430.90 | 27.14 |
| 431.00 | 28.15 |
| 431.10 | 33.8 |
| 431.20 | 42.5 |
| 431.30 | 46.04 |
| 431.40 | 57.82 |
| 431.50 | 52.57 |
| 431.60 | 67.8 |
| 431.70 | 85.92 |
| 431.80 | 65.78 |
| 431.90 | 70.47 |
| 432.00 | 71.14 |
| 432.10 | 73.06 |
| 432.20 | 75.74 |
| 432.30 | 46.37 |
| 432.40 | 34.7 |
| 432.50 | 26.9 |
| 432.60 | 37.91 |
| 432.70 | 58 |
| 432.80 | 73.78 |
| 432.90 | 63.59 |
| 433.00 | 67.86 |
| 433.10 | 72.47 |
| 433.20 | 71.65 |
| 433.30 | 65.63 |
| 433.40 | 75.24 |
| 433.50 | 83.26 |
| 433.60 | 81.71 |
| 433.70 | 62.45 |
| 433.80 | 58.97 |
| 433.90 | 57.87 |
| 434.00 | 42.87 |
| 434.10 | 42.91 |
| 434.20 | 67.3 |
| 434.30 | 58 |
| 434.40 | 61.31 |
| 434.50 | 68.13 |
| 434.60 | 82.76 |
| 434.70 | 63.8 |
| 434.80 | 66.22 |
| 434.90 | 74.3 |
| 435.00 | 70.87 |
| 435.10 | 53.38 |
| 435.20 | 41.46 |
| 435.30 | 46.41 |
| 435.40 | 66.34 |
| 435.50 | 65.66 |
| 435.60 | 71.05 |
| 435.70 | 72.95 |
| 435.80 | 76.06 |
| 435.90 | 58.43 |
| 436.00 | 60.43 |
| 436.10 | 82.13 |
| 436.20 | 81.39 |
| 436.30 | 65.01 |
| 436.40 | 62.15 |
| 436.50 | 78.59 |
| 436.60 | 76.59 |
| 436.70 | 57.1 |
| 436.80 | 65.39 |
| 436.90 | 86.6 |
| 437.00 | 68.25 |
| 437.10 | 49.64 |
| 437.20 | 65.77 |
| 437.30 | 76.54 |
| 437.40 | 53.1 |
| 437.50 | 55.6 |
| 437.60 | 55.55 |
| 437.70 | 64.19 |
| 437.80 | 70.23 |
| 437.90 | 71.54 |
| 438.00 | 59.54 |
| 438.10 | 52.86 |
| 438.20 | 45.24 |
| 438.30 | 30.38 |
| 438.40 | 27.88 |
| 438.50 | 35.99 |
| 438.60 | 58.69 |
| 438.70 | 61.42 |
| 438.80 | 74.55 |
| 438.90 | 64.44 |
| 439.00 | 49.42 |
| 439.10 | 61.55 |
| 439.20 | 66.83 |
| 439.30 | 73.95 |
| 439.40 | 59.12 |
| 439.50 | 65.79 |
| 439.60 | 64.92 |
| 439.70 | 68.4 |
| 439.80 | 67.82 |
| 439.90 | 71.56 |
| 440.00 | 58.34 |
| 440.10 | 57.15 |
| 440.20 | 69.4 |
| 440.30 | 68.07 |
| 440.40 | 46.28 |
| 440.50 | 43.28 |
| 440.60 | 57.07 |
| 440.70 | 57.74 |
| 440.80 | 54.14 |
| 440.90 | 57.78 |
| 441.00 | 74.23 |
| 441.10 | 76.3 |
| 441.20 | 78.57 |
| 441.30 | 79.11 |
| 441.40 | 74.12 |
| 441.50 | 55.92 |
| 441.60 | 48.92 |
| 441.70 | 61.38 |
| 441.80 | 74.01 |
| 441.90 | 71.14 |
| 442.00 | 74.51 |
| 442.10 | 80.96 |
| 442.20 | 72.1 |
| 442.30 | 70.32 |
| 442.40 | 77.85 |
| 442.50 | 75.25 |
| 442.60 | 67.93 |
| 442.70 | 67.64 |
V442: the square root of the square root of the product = 11.8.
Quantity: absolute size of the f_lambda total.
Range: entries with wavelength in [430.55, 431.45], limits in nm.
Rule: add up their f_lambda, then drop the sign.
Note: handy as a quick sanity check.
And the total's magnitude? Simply 342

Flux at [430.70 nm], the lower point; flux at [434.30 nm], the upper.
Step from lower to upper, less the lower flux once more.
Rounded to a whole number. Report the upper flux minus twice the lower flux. -18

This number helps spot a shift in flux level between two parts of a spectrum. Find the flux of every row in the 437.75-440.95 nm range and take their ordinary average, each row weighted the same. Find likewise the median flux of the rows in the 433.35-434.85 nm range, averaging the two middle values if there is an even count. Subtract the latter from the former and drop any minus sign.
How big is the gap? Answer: 5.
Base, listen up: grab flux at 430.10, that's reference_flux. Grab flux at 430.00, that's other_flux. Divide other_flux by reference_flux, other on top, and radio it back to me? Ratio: 0.74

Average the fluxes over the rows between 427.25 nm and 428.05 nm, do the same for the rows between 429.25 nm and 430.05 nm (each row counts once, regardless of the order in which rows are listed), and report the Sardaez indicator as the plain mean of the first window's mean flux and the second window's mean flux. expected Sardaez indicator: 48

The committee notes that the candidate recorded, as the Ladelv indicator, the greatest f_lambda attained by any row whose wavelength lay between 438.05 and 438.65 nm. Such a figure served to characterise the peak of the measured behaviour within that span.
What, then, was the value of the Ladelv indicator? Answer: 58.69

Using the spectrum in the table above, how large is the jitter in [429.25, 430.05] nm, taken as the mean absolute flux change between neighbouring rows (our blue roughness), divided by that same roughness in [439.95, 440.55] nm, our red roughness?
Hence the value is 1.1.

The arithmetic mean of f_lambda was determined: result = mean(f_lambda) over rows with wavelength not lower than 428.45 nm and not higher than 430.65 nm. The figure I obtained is 44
